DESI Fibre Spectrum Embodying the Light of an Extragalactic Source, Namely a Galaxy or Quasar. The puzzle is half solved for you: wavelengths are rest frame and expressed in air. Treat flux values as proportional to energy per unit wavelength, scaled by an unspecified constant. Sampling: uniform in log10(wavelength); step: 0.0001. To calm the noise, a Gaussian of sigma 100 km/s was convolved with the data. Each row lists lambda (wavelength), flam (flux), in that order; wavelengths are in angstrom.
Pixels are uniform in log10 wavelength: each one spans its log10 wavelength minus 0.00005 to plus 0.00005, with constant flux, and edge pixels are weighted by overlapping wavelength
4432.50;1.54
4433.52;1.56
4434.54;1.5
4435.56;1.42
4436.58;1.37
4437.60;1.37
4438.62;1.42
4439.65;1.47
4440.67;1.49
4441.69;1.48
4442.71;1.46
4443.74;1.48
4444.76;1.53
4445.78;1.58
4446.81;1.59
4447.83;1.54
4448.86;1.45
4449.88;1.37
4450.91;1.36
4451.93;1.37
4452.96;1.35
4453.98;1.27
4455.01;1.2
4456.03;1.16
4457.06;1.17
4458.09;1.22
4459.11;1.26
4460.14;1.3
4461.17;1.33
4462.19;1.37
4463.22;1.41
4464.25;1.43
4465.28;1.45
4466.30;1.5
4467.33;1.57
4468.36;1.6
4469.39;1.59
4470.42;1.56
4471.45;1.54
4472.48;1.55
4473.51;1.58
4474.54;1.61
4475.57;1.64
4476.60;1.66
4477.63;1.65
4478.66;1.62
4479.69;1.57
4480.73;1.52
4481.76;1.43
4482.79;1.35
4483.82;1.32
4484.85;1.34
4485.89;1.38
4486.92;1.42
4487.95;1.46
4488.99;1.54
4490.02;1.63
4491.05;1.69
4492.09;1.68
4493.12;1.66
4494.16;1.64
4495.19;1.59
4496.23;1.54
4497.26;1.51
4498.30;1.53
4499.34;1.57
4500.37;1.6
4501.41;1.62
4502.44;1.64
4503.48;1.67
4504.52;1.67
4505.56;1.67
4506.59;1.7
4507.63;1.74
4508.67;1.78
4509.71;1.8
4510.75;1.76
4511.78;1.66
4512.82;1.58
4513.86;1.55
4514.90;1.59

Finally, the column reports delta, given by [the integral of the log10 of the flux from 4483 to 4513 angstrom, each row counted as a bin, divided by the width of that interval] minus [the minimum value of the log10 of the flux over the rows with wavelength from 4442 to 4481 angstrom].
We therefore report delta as 0.1376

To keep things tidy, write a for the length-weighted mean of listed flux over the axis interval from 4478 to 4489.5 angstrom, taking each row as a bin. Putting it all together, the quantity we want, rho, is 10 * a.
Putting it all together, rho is 14.5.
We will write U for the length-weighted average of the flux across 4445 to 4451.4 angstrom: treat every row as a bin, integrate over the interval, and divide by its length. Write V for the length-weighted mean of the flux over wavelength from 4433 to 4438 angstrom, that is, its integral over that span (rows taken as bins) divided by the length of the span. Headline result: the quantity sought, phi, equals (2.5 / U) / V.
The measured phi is 1.16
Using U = 1.48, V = 1.45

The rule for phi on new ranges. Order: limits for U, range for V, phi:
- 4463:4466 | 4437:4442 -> 1.20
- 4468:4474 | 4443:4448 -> 1.04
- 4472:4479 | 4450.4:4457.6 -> 1.22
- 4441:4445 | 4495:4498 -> 1.09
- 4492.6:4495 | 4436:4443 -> 1.06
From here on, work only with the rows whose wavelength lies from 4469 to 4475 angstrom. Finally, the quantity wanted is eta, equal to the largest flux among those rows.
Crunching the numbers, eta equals 1.61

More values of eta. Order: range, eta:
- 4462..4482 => 1.66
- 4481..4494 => 1.69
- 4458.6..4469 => 1.6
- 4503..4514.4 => 1.8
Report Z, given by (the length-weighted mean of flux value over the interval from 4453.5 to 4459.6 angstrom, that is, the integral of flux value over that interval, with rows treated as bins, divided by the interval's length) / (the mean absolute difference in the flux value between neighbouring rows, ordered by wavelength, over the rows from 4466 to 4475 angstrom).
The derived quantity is 42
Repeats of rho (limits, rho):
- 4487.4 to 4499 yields 15.9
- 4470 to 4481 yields 15.9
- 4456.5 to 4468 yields 13.7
